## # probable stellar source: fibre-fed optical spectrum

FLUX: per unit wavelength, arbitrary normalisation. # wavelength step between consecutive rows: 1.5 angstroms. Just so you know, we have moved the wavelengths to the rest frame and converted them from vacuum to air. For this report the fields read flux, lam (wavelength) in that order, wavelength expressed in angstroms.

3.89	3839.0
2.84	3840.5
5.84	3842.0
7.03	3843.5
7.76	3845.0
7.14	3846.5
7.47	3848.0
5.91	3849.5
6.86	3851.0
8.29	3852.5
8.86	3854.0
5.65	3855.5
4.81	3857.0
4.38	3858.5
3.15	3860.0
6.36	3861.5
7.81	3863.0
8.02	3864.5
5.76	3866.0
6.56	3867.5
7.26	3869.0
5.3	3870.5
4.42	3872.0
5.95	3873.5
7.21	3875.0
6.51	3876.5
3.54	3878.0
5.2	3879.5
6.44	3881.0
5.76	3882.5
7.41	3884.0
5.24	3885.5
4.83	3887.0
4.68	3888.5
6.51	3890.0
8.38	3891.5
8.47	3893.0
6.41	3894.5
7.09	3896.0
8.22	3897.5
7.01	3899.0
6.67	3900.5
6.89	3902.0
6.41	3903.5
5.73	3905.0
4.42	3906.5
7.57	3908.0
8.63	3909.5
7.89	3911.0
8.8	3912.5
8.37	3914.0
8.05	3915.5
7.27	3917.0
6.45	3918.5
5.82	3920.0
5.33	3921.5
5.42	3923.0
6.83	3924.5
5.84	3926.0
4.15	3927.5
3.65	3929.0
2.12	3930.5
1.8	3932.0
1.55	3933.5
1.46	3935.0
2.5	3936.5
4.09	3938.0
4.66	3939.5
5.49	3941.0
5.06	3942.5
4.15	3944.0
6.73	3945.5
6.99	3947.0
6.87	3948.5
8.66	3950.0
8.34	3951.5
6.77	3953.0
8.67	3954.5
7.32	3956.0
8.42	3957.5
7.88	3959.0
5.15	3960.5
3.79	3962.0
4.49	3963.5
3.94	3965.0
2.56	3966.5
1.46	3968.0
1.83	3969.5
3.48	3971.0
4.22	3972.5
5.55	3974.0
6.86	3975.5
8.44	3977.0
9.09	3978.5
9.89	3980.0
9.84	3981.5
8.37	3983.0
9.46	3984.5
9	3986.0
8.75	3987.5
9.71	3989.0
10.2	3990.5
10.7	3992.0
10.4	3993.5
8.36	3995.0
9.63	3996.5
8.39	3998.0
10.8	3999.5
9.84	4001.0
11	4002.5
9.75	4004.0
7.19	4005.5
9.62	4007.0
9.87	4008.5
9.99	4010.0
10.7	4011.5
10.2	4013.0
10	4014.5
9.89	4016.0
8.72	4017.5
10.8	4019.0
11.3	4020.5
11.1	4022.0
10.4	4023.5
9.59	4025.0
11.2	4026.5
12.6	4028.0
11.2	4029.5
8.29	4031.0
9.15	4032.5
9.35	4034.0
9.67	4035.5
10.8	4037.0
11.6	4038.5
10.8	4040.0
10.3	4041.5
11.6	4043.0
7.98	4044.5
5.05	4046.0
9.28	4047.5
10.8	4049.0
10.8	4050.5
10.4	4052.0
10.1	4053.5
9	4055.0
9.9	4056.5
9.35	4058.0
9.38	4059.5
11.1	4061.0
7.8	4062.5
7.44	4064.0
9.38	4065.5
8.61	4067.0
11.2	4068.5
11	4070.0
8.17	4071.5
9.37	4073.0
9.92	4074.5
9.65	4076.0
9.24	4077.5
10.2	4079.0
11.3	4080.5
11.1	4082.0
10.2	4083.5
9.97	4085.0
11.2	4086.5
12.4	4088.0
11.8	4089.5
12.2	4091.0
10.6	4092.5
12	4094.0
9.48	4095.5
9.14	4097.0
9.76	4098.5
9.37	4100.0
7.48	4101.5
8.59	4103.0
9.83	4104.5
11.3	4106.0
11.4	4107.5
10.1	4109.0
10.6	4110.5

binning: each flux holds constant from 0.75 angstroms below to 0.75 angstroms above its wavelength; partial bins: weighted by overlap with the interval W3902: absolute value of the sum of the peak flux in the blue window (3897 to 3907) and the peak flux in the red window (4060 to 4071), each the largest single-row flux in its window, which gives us 19.4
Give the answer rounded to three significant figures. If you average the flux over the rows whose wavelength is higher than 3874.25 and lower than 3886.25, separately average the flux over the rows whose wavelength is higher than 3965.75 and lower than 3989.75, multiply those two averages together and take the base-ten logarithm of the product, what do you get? 1.60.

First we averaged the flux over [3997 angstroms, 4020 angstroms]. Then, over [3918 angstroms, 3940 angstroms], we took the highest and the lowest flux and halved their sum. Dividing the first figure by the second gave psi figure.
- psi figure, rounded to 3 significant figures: 2.36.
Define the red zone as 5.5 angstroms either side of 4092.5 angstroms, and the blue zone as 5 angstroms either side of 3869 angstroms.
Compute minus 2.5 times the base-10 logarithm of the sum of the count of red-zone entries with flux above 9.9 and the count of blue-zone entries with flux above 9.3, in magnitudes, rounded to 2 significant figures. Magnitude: -1.7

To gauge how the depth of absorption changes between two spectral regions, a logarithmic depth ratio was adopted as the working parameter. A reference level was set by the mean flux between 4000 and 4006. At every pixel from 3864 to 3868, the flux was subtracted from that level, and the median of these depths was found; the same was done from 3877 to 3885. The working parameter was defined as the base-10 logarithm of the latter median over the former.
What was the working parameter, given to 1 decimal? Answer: 0.1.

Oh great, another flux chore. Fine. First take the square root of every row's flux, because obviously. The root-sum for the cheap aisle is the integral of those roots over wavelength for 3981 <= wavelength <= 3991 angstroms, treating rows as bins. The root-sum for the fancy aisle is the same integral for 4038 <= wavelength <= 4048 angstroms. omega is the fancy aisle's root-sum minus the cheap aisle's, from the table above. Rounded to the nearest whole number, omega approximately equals 0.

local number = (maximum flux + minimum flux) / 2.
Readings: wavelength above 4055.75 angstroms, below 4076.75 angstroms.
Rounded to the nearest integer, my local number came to 9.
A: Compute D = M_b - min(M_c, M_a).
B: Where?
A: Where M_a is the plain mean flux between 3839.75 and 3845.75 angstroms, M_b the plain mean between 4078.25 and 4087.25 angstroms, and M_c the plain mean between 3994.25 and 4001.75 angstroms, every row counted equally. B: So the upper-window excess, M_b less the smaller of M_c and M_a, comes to 4.8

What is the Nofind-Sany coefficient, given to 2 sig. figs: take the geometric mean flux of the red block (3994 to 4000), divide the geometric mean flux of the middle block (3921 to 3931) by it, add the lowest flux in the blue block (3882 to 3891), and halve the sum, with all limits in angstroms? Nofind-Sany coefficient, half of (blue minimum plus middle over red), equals 2.6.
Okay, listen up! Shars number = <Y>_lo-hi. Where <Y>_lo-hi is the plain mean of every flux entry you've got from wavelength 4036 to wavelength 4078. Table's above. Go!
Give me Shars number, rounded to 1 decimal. 9.6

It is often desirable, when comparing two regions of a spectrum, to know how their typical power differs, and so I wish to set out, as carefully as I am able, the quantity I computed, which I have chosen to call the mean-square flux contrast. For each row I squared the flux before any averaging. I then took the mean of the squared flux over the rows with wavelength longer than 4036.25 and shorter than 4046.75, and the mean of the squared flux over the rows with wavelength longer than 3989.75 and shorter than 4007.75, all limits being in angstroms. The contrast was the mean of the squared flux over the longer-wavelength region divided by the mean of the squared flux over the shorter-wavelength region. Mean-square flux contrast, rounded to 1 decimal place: 1.1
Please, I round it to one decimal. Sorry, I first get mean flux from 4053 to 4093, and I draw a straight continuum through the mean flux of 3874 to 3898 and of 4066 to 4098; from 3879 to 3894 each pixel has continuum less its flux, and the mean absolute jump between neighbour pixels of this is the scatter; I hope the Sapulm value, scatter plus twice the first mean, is 21.2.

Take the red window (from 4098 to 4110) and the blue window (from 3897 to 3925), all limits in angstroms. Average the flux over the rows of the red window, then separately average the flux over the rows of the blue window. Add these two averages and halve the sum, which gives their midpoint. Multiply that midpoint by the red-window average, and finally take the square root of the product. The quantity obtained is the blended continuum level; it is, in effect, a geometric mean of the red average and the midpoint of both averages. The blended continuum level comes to 9.0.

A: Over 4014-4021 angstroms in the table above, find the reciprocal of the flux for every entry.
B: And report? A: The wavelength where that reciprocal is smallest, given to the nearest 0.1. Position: 4020.5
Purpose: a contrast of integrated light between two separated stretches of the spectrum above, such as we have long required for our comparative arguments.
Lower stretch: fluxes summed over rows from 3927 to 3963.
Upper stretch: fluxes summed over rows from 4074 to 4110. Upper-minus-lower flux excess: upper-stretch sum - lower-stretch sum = 122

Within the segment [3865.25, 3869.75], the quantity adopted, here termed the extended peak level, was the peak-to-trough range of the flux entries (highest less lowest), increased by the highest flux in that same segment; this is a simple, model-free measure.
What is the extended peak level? 8.8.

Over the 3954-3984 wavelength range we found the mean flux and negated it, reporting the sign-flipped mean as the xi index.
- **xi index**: -6.1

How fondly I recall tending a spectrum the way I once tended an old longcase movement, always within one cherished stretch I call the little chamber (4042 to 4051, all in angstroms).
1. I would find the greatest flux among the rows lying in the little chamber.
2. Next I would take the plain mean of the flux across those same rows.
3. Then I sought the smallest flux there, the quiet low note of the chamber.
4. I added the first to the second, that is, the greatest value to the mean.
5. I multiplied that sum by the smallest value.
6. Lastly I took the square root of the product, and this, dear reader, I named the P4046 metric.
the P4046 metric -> 10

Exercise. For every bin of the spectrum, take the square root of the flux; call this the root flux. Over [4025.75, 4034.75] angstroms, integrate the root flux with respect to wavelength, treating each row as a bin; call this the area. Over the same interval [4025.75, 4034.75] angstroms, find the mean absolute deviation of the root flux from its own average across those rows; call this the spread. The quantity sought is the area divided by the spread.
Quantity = 135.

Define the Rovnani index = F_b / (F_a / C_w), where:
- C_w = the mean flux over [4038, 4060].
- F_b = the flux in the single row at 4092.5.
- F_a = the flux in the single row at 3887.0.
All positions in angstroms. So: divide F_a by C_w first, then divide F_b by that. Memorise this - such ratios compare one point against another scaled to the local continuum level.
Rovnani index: 21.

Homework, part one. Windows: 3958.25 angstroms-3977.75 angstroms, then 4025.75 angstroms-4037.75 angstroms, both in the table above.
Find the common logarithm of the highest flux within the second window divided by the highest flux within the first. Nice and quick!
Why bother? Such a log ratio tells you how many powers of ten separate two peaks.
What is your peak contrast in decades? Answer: 0.174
